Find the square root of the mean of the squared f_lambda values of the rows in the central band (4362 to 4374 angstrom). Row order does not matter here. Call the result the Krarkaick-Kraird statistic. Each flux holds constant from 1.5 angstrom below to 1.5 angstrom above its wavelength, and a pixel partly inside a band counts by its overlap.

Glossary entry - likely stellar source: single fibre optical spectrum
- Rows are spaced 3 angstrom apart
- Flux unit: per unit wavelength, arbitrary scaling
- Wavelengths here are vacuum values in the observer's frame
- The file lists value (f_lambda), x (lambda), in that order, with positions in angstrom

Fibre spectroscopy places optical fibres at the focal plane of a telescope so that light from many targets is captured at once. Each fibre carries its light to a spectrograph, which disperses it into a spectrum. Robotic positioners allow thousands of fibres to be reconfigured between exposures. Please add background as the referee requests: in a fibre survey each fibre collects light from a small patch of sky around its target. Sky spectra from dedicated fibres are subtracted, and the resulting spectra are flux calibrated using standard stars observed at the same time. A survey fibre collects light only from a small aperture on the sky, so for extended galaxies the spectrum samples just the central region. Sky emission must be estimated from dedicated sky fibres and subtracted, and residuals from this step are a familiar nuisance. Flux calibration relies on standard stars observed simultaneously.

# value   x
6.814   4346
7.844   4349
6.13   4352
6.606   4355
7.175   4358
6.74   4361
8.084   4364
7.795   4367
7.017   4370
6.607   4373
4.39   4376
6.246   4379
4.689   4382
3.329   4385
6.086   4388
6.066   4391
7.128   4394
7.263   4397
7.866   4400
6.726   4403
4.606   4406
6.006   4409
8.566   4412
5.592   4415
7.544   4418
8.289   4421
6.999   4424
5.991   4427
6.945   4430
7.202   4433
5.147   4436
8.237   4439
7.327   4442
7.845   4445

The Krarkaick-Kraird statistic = 7.4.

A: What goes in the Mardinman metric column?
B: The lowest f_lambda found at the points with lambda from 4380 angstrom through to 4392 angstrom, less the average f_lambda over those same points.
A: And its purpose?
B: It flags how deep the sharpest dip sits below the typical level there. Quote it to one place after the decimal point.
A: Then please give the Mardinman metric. -1.7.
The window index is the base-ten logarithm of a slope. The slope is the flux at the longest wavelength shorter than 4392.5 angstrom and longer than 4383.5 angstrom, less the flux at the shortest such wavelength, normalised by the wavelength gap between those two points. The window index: -0.34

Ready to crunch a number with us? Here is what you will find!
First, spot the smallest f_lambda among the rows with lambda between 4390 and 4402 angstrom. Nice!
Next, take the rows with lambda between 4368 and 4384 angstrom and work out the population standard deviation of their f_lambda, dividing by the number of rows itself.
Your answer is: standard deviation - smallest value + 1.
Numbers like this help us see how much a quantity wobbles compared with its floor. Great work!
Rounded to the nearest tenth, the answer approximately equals -4.0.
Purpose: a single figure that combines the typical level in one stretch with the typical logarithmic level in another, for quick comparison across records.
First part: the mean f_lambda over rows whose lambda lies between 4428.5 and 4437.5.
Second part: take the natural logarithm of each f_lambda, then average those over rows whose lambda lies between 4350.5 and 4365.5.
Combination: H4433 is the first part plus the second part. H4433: 8.37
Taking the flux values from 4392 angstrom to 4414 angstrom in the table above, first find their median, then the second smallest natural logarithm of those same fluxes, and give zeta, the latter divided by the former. 0.252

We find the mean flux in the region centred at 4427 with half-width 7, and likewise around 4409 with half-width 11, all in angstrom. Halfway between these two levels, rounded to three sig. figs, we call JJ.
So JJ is 6.89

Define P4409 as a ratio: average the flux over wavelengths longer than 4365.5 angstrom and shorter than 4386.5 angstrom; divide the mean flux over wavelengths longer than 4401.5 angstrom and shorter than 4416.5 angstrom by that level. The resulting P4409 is 1.10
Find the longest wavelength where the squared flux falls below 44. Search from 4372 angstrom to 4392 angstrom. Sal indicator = 4391 angstrom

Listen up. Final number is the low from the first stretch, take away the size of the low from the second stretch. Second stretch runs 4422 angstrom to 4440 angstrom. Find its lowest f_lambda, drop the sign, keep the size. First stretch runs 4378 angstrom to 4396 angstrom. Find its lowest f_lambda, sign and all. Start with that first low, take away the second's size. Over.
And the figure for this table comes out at -1.8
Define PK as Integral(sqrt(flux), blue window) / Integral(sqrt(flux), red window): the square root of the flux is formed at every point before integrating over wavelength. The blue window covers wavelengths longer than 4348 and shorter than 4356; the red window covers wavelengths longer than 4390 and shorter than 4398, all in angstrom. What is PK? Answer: 1.00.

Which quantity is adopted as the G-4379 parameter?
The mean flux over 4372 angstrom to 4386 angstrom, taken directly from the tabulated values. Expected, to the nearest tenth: 5.1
